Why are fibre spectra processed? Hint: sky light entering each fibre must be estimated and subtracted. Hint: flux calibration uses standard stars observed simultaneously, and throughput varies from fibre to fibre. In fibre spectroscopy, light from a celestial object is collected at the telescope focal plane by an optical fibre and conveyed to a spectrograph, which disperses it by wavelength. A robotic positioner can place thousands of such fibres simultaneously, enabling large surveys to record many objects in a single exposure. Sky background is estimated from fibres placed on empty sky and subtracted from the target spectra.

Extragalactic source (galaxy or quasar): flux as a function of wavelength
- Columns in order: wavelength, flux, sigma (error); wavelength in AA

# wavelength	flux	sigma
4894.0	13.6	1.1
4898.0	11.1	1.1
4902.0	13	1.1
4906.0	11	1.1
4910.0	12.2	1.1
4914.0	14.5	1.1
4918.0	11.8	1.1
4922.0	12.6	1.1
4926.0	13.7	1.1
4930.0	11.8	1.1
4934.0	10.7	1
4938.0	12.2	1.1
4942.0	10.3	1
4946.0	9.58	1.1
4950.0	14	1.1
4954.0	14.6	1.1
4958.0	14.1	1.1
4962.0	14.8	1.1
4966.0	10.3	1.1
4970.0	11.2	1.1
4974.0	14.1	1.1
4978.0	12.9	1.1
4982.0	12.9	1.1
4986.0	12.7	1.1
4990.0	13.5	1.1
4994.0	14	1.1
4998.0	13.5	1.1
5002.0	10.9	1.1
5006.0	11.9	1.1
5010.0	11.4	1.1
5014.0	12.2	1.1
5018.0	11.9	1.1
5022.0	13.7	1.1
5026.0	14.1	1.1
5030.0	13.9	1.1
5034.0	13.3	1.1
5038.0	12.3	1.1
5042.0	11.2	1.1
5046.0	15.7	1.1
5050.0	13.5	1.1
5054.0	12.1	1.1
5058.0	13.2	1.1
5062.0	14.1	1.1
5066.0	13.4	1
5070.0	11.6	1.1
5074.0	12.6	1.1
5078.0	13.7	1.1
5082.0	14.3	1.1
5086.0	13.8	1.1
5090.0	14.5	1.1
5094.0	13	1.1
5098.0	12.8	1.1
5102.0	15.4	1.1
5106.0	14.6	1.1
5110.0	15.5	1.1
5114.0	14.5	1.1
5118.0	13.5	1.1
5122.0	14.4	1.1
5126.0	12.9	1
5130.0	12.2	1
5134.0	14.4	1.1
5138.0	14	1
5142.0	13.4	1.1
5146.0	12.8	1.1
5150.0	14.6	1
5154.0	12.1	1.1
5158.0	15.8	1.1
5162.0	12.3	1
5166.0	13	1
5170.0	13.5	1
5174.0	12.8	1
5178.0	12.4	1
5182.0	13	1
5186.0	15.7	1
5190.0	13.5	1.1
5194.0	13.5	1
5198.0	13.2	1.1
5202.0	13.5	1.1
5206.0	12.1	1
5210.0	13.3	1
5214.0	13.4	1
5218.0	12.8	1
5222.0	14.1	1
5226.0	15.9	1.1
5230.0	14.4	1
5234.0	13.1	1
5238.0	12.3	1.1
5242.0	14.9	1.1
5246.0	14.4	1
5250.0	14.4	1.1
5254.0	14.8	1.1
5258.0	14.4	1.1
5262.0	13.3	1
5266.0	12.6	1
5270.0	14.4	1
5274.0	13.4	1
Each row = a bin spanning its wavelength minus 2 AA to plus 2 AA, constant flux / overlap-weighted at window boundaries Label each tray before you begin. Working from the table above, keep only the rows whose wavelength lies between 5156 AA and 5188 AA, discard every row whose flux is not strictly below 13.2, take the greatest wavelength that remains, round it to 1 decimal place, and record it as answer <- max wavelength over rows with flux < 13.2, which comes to 5182.0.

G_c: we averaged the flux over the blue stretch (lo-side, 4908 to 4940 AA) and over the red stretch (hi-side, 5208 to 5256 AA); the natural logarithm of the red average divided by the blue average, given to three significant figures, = 0.117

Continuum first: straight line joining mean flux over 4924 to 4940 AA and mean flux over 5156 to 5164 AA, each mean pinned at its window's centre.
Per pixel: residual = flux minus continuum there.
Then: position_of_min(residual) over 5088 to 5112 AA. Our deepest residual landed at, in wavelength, 5098.0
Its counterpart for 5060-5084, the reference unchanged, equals 5070.0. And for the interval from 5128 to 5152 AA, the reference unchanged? 5130.0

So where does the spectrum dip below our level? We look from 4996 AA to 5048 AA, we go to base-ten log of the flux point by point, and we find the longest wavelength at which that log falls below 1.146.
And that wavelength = 5042.0 AA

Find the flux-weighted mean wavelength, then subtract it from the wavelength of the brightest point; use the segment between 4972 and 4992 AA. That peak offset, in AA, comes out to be -7.9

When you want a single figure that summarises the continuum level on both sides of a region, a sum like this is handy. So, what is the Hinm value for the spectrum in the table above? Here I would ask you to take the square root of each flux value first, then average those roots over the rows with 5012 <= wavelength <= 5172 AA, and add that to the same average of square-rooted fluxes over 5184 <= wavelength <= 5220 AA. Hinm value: 7.34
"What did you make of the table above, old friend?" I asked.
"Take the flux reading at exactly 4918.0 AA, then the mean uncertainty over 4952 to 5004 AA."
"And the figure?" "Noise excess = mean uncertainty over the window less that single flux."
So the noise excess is -10.7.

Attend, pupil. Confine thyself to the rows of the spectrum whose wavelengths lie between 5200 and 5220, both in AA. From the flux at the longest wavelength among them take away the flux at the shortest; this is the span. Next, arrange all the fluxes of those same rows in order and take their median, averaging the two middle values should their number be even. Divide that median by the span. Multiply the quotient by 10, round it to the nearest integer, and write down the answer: -190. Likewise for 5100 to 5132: -45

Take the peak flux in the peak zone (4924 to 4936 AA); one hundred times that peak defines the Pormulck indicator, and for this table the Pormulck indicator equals 1370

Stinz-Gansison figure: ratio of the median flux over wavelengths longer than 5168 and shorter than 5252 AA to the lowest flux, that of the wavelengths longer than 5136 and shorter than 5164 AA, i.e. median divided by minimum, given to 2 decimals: 1.12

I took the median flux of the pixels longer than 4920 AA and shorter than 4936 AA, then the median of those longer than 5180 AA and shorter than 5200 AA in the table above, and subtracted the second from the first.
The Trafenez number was -1.3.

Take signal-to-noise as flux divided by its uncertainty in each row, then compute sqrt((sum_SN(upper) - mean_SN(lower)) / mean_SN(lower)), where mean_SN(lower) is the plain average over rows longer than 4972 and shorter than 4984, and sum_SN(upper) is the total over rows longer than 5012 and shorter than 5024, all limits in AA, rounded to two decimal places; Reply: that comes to 1.36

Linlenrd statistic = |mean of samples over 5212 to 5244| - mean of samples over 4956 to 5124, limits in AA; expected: 0.6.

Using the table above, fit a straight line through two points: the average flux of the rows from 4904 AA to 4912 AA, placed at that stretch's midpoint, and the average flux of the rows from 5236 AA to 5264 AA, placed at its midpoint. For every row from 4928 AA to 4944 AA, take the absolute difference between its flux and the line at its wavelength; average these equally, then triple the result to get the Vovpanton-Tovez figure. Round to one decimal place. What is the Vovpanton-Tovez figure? 2.3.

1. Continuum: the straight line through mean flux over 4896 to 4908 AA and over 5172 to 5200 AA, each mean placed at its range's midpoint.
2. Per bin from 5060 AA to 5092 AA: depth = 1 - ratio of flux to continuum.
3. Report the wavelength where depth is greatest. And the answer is 5070.0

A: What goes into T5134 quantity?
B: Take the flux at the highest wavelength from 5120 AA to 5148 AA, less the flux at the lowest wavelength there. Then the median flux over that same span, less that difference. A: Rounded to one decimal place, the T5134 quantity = 15.0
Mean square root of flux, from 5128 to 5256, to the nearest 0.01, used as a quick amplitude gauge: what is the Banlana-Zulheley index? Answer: 3.69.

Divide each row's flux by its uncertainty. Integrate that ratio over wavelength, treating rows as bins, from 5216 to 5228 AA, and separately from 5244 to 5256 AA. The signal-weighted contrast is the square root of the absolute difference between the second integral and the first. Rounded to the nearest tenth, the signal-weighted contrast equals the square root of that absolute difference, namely 1.3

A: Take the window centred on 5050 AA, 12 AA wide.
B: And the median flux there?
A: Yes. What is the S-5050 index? 13.5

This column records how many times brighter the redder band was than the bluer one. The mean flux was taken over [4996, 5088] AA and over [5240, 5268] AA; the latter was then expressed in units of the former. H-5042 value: 1.09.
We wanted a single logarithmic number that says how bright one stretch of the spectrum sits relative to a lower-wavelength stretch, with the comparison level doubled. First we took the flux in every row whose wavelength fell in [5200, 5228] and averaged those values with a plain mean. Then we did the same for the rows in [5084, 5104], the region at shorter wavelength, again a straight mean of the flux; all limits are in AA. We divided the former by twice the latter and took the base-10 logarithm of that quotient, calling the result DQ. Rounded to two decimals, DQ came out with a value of -0.31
